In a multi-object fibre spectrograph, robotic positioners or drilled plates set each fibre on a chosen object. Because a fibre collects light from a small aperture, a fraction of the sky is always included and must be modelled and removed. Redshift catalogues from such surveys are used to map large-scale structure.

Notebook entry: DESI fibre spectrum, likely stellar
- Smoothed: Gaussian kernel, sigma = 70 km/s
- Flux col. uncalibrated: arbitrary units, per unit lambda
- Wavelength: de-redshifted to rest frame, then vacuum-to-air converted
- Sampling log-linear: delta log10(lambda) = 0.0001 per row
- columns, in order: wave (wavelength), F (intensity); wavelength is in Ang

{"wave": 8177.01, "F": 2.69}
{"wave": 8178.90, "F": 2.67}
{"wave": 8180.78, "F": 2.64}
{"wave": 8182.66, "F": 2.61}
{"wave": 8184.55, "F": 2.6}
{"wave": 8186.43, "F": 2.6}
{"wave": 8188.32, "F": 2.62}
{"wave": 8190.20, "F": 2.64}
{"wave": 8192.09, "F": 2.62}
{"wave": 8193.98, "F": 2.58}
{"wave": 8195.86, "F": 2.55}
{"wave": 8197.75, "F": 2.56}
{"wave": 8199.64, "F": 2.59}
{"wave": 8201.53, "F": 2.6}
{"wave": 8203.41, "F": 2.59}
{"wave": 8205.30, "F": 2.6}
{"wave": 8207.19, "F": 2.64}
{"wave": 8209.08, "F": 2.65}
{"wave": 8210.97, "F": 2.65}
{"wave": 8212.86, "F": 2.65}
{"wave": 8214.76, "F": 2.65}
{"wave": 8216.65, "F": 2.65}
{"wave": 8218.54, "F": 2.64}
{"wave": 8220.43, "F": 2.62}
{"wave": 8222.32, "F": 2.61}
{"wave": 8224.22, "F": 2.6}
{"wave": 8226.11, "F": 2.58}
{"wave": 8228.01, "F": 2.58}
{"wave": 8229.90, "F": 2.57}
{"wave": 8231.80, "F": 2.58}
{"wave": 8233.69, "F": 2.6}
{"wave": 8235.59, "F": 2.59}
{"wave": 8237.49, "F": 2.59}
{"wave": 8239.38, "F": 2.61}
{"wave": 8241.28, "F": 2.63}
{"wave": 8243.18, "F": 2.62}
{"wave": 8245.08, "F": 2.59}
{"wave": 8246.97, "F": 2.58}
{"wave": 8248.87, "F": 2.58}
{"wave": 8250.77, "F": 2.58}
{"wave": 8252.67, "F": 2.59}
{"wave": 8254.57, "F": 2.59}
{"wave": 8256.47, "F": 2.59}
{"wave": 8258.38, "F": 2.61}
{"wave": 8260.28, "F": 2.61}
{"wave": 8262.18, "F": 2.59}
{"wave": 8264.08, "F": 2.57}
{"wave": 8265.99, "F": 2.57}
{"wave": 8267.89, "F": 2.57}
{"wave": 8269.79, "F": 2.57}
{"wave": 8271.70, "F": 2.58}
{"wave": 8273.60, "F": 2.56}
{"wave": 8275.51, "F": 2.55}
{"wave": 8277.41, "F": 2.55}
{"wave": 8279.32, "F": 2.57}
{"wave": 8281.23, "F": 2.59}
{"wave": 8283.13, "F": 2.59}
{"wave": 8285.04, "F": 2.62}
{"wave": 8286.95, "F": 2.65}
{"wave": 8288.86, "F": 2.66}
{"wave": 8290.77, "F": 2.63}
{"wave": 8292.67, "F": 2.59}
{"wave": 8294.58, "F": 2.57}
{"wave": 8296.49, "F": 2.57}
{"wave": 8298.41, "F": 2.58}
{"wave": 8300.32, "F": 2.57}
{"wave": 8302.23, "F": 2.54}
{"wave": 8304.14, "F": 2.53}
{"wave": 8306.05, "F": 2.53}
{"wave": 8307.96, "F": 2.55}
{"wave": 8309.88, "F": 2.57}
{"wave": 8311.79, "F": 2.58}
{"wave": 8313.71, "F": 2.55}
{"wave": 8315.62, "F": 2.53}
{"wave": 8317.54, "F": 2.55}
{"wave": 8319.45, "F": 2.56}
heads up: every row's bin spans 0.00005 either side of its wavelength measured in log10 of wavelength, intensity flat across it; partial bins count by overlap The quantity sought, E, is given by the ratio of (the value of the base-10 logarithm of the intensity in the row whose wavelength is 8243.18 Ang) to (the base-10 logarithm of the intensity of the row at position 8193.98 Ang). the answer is 1.02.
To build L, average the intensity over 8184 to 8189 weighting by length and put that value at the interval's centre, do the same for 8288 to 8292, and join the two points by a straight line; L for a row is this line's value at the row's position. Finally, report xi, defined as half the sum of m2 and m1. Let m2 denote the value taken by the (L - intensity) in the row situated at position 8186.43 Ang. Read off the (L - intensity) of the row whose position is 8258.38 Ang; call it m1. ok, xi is 0.015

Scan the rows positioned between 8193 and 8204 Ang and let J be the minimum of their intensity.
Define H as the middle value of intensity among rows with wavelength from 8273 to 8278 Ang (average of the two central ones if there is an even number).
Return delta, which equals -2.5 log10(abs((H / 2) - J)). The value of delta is -0.264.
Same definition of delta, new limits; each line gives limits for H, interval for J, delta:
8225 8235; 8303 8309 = -0.234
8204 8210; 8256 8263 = -0.260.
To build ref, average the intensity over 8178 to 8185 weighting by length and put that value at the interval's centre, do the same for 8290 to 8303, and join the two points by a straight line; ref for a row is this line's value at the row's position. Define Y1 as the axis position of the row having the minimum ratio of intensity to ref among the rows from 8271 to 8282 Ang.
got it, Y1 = 8275.51 Ang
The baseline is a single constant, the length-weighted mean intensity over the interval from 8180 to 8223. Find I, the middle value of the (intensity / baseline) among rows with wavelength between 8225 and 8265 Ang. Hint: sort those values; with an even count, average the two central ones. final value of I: 0.990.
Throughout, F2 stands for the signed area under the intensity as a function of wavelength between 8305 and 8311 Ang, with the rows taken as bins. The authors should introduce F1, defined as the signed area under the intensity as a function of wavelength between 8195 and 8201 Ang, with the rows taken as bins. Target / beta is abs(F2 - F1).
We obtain 0.1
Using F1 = 15.4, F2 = 15.3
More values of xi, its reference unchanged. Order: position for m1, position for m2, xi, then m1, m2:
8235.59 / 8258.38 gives 0.030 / 0.035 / 0.02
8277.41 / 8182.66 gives 0.043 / 0.091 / 0.00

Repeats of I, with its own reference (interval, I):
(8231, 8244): 0.994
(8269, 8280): 0.981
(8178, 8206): 0.994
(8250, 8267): 0.990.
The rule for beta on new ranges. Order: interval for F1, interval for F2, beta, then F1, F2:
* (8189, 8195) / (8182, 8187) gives 2.7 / 15.7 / 13.0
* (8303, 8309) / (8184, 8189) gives 2.2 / 15.2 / 13.0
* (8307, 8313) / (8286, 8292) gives 0.5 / 15.4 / 15.9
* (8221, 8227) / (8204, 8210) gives 0.2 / 15.6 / 15.8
